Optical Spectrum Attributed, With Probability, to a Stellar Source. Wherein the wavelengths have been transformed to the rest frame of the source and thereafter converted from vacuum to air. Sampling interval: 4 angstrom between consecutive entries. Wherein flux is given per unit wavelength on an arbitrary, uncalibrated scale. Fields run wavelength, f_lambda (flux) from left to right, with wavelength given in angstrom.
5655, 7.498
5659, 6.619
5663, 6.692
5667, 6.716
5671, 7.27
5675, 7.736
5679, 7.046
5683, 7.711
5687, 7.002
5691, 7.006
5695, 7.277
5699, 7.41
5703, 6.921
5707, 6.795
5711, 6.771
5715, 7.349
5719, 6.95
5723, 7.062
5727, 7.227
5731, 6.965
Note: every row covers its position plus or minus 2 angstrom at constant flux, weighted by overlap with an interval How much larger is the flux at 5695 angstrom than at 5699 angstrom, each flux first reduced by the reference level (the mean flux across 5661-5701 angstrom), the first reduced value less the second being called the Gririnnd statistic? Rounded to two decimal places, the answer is -0.13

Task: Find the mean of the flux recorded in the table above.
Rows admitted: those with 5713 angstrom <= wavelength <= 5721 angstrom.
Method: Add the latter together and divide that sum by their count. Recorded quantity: 7.15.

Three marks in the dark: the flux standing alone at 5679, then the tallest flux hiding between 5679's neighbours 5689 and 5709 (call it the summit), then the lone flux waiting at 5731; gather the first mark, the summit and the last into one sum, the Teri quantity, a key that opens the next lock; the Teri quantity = 21.4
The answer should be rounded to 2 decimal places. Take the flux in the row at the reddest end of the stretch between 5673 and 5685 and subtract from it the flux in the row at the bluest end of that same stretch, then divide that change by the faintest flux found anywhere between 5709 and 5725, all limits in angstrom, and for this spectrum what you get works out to 0.00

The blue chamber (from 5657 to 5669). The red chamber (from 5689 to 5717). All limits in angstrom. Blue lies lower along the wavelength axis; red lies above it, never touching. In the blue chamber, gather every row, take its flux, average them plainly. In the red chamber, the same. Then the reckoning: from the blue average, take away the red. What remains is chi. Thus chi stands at -0.40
